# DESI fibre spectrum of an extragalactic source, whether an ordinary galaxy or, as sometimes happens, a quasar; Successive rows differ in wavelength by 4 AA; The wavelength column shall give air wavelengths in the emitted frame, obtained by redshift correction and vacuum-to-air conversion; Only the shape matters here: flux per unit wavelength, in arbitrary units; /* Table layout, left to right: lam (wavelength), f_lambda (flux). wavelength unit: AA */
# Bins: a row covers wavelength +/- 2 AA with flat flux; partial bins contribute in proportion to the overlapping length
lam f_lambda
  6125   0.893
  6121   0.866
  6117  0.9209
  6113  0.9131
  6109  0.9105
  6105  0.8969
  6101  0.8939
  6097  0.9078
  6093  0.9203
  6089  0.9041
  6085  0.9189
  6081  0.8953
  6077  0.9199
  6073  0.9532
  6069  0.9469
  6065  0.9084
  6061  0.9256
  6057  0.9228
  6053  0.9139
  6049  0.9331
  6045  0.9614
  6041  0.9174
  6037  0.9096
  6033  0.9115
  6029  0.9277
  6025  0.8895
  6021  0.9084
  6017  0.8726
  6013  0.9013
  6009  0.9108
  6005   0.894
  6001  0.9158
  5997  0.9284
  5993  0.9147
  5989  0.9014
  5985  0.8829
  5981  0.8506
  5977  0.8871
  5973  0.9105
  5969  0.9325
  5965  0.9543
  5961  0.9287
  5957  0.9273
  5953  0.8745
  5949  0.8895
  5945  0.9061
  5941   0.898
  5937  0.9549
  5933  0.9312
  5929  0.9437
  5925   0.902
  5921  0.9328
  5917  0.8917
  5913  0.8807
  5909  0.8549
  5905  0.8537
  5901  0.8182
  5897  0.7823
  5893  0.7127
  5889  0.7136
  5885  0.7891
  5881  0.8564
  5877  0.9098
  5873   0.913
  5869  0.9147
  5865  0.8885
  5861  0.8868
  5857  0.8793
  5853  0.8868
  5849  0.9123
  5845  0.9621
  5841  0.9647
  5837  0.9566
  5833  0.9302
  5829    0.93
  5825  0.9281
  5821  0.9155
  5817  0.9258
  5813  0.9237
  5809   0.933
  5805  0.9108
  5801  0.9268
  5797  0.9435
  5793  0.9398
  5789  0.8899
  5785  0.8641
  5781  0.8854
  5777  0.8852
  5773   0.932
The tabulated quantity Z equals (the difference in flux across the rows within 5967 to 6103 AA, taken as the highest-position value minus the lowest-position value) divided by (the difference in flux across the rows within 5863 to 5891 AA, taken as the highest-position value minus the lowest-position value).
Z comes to 0.2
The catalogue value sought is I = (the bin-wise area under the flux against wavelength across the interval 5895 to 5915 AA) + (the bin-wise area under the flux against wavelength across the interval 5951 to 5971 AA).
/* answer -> 35.2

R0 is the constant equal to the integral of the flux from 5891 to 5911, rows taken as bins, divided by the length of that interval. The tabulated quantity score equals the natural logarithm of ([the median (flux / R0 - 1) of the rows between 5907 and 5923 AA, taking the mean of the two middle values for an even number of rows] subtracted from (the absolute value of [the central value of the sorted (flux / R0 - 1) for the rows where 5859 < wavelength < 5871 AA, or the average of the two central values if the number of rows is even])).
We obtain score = -5.9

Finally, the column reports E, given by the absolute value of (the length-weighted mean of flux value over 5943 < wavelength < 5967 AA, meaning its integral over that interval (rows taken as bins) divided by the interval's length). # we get 0.91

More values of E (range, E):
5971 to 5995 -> 0.89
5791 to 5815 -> 0.93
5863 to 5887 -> 0.88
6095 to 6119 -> 0.91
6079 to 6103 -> 0.91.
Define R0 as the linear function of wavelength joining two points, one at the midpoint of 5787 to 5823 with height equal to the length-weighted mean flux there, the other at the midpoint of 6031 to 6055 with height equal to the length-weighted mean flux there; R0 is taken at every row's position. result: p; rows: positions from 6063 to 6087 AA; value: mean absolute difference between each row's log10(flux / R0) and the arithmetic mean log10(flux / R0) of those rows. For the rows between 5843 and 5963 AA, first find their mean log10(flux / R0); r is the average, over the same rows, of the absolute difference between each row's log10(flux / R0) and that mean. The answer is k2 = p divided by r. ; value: 0.36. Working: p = 0.0082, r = 0.023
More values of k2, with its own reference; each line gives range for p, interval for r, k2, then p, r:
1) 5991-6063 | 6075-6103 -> 1.36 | 0.0062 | 0.005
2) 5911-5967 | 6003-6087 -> 1.52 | 0.0112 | 0.007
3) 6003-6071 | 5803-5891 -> 0.38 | 0.0072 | 0.019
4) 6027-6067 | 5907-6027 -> 0.51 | 0.0052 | 0.010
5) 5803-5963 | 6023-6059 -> 3.23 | 0.0209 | 0.006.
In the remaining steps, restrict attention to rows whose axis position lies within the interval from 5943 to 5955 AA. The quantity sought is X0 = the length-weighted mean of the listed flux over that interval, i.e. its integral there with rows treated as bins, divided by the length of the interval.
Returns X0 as 0.890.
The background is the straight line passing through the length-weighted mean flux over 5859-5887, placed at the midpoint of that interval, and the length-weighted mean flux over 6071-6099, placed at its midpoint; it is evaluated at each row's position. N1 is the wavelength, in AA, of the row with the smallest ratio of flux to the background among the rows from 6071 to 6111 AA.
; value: 6101 AA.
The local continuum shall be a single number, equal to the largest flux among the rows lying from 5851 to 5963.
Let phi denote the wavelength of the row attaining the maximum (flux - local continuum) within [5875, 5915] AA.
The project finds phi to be 5877 AA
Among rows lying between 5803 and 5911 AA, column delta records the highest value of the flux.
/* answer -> 0.9647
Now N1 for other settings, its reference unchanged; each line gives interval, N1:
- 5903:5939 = 5905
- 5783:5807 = 5785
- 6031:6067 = 6065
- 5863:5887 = 5885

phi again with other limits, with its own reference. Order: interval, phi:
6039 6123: 6045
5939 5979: 5965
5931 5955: 5937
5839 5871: 5841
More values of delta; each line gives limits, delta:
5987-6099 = 0.9614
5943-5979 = 0.9543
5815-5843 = 0.9647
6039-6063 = 0.9614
